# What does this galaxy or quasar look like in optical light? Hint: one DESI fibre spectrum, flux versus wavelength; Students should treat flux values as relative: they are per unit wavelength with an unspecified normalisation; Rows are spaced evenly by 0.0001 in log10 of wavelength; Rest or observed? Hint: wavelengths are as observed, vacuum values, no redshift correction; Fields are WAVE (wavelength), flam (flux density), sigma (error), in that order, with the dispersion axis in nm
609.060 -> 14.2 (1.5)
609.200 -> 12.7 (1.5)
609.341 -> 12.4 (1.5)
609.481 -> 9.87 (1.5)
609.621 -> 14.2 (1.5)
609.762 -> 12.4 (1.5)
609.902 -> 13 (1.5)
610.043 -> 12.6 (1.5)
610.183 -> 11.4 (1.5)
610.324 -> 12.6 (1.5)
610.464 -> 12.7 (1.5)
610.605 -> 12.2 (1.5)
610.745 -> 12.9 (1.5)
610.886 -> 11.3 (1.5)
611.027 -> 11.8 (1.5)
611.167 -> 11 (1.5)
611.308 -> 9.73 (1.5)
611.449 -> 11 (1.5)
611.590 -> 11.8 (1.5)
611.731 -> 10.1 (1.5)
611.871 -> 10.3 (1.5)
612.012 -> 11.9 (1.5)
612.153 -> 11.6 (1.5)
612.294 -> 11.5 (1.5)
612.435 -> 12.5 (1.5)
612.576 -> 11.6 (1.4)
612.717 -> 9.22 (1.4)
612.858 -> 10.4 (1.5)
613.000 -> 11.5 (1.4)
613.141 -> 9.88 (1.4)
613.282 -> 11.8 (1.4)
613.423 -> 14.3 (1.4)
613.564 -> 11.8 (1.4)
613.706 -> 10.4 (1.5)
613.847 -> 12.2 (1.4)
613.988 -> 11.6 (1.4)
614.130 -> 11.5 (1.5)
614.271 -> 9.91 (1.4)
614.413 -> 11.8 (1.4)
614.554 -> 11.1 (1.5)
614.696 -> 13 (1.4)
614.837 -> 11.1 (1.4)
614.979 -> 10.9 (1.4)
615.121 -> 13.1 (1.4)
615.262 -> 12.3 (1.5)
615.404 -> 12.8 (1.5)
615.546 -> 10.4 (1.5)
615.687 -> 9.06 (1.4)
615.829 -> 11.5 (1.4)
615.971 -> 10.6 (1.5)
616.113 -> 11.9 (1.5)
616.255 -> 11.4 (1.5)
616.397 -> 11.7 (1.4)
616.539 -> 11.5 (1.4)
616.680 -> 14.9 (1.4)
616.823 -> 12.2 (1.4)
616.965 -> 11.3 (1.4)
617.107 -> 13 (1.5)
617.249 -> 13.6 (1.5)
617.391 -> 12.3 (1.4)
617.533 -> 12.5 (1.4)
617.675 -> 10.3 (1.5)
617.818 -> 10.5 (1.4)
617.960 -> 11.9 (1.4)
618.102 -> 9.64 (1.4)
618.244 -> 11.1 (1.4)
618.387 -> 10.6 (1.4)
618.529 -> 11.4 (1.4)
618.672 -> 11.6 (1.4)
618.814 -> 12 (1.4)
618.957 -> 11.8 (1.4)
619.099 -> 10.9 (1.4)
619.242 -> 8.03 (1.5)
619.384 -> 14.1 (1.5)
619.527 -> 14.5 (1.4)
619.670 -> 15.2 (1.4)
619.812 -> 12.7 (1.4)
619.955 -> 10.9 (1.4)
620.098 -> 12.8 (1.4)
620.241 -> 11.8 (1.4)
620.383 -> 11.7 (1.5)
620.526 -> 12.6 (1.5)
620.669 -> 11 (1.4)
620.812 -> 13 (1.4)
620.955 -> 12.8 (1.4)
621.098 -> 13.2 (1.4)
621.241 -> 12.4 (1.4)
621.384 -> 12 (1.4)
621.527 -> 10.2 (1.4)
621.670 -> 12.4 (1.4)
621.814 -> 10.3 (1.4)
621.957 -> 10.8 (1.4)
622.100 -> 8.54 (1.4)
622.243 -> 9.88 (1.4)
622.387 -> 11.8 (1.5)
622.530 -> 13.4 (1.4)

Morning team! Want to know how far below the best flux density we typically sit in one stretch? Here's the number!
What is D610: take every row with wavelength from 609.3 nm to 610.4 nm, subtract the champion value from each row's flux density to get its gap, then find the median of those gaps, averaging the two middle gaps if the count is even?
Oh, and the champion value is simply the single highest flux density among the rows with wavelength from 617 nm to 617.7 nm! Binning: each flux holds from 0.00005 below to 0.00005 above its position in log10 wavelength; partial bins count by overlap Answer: -1.1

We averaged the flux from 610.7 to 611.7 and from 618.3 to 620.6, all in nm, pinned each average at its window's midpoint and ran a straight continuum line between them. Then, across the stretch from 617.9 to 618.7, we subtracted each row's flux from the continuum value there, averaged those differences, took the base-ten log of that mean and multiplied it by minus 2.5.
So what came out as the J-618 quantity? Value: 0.1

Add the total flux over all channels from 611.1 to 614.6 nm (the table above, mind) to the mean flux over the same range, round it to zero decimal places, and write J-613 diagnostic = 292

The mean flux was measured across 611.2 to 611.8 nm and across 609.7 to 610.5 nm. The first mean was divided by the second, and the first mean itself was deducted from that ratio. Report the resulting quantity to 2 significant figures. -9.8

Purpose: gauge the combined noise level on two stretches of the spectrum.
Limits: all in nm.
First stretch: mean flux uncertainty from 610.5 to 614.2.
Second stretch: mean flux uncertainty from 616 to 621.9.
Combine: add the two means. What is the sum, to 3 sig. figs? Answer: 2.89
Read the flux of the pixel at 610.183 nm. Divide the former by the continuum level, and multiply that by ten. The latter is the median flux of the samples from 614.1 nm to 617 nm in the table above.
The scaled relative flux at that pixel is 9.9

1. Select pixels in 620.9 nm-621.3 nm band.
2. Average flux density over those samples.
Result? 12.8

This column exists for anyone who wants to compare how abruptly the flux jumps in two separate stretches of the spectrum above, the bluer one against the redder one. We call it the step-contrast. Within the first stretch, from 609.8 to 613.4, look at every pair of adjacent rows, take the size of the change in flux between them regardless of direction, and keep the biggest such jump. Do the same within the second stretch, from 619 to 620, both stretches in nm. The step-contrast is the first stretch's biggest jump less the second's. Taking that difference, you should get -3.7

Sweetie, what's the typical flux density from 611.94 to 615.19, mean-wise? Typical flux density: 11.5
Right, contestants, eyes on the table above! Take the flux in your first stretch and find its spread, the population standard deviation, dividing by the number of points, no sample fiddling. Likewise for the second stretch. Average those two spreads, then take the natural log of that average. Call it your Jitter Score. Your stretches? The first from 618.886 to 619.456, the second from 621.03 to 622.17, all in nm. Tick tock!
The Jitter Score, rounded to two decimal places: 0.59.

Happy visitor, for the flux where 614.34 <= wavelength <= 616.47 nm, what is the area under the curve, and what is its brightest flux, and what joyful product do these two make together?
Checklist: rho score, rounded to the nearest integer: 321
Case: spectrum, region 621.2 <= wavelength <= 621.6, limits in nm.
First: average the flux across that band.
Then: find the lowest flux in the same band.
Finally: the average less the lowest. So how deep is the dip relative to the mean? 1.3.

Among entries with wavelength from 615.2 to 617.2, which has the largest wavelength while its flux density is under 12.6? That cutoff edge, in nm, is 616.965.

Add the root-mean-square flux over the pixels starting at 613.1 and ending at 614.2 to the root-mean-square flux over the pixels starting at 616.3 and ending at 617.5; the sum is 24.4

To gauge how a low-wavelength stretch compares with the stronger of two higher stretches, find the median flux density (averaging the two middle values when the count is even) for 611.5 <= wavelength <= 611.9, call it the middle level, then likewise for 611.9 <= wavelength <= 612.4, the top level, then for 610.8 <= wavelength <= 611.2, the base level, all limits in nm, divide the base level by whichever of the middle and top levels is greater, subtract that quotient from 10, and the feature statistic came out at 9.03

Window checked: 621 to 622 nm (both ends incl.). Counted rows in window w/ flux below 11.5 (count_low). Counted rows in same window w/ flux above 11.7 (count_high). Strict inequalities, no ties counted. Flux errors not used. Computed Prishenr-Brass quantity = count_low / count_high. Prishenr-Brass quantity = 0.75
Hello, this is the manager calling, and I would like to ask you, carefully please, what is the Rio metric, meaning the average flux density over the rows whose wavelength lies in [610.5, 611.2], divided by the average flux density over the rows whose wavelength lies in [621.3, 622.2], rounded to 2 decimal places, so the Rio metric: 1.11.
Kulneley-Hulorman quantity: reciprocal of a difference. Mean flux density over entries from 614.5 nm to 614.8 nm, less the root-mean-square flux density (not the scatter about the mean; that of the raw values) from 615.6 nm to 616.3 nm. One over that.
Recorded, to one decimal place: 0.9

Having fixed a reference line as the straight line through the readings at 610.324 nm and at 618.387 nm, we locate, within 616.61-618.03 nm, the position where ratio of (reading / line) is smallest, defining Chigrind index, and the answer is 617.675 nm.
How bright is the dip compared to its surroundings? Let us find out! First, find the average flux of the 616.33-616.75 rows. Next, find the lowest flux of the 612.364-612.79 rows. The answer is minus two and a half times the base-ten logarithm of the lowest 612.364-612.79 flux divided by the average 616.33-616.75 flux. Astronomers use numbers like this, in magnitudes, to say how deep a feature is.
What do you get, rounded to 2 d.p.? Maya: 0.35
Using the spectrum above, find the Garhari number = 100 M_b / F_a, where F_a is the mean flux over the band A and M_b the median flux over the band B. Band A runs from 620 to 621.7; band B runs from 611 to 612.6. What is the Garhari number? 95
